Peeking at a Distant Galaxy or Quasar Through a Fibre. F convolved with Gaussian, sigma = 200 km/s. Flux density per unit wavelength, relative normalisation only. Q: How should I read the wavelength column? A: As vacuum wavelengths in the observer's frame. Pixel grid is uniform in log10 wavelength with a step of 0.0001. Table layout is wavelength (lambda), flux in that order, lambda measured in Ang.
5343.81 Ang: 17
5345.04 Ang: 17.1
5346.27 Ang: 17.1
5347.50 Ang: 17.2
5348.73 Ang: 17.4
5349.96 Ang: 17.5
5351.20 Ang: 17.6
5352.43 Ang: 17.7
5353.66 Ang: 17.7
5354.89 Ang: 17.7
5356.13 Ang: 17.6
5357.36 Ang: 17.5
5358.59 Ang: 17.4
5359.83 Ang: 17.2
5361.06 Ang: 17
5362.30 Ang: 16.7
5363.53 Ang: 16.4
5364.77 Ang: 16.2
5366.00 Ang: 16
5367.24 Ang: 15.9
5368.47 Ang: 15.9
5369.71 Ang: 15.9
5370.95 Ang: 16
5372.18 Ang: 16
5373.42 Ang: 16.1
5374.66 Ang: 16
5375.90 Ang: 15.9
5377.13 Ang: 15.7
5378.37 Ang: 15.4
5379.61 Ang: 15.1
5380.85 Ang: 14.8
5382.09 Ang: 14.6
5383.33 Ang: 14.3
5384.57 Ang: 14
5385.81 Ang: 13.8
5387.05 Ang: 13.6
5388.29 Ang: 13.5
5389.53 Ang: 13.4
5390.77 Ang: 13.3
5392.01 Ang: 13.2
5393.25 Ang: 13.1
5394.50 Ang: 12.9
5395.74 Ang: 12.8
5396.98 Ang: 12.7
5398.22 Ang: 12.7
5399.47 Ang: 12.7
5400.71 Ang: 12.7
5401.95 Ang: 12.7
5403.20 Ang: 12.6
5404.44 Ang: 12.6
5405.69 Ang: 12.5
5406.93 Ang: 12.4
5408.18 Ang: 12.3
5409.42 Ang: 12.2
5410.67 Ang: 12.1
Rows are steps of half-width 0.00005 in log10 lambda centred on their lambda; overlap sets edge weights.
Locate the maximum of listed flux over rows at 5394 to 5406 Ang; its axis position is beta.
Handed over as 5394.50 Ang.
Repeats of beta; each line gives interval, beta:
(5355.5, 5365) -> 5356.13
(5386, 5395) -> 5387.05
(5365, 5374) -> 5373.42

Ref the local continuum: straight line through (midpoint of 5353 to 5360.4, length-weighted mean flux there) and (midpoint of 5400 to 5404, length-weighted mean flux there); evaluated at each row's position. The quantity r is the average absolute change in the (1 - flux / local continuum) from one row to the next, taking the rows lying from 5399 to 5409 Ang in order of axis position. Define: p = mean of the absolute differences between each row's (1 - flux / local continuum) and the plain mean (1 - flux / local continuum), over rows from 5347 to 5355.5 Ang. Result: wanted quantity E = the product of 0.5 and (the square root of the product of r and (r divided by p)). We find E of 0.021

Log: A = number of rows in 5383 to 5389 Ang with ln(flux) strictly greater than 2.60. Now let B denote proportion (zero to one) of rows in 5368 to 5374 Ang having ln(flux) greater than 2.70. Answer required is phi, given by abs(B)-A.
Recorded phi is -4.0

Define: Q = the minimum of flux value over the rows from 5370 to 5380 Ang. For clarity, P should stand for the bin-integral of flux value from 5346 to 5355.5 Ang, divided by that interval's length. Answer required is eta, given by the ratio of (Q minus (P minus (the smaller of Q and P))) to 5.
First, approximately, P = 17.5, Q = 15.1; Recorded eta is 2.54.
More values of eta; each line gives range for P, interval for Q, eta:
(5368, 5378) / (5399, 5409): 1.74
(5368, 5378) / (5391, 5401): 1.90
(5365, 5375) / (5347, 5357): 3.44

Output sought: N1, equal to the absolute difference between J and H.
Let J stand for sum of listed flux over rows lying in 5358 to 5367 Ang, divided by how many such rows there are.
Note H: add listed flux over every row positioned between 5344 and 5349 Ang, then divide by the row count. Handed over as 0.5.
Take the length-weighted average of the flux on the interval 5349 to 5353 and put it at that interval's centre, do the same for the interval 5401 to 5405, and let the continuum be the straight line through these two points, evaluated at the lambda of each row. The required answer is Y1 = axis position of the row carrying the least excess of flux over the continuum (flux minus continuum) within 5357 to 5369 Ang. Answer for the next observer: 5366.00 Ang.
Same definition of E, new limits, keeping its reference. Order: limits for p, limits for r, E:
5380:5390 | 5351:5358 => 0.027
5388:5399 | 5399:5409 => 0.054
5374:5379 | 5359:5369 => 0.043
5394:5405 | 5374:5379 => 0.021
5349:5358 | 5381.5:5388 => 0.037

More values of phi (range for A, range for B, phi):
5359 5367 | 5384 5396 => -6.0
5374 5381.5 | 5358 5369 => -5.0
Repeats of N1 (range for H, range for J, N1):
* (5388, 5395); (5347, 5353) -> 4.2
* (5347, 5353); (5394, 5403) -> 4.7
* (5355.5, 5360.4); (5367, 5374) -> 1.5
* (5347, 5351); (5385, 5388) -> 3.7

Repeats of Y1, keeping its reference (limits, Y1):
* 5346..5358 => 5346.27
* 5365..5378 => 5366.00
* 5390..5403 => 5394.50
